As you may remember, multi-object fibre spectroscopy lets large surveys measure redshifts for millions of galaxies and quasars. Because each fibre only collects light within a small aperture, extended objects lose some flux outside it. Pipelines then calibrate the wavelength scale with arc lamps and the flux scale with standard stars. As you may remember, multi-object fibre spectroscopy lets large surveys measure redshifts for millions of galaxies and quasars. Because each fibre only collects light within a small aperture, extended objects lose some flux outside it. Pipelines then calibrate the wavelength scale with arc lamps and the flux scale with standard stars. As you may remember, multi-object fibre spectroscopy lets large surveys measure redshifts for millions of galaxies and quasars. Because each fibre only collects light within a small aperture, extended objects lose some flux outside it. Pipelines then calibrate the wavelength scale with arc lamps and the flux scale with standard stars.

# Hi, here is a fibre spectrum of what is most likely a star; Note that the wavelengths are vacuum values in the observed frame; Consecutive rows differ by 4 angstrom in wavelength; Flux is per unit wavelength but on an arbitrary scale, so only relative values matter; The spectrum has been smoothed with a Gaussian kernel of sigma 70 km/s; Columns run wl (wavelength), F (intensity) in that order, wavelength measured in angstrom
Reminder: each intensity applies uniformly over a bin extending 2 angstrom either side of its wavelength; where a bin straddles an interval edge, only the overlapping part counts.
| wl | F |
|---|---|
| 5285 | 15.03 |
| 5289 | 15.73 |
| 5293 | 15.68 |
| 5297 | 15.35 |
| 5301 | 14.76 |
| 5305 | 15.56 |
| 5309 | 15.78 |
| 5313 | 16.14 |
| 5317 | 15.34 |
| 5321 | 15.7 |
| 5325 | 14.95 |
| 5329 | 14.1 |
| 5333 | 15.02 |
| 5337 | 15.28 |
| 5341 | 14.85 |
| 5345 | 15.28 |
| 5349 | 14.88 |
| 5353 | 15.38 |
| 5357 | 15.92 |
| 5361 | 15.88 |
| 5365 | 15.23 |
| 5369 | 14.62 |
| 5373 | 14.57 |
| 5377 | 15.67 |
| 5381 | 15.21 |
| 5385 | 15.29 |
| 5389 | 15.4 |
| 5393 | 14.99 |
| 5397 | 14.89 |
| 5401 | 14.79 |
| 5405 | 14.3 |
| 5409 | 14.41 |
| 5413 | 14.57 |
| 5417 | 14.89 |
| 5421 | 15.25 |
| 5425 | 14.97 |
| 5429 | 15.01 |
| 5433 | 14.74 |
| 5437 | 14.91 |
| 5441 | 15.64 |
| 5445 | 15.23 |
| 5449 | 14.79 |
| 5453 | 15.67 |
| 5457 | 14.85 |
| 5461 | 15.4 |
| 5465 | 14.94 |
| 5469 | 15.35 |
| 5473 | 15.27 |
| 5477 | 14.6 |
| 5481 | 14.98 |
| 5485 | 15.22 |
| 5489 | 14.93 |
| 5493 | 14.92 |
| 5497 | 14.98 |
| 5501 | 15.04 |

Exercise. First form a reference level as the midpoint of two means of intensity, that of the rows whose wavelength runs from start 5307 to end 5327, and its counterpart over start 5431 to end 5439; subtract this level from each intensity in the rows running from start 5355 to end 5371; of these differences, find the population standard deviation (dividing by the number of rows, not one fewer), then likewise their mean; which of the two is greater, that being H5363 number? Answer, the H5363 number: 0.53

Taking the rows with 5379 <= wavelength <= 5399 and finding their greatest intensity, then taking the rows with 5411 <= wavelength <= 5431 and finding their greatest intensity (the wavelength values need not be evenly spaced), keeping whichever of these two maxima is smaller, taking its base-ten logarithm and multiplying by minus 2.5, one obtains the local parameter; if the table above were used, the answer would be -2.958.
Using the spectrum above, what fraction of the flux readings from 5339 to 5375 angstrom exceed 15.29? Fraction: 0.33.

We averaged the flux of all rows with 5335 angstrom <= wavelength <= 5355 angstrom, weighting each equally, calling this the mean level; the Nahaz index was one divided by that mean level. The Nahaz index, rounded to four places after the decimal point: 0.0661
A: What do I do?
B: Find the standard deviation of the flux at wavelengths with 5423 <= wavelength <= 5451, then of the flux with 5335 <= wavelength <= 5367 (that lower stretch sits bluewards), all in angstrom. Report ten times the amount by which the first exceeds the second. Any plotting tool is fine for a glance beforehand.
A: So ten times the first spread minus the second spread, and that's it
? -0.9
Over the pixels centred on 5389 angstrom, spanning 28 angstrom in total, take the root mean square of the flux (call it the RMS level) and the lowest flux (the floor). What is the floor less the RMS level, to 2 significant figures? -0.39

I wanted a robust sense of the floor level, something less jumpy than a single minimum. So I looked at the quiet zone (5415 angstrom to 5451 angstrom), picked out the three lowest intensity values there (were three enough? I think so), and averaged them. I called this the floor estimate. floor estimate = 14.8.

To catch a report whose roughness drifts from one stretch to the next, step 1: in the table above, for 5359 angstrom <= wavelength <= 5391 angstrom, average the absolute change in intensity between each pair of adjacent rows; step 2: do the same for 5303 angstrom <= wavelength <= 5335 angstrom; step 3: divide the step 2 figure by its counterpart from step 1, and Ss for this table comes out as 1.39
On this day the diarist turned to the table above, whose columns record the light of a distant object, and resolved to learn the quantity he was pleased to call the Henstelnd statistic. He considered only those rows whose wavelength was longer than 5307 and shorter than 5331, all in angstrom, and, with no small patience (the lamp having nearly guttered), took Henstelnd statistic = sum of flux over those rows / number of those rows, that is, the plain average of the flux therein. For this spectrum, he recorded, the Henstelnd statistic 15.3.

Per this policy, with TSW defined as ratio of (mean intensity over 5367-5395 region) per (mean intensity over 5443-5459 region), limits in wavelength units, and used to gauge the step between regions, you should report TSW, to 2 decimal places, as 1.00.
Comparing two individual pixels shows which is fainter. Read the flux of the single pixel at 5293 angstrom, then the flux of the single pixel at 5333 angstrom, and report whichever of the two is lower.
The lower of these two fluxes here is 15.0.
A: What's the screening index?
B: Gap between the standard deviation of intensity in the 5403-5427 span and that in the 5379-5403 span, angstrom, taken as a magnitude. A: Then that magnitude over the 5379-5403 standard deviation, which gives 0.52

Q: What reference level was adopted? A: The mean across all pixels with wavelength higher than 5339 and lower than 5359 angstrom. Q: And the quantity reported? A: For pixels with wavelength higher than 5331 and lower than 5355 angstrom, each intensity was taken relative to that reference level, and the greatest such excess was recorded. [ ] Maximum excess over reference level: 0.1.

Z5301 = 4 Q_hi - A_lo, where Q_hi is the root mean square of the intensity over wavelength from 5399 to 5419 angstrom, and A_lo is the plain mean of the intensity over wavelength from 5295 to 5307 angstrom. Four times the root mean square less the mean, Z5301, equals 43.2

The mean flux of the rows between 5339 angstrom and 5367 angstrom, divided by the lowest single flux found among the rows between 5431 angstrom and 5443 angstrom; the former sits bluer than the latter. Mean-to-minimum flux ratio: 1.041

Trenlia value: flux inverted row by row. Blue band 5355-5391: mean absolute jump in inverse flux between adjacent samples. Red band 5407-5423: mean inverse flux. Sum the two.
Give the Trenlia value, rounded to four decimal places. 0.0694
